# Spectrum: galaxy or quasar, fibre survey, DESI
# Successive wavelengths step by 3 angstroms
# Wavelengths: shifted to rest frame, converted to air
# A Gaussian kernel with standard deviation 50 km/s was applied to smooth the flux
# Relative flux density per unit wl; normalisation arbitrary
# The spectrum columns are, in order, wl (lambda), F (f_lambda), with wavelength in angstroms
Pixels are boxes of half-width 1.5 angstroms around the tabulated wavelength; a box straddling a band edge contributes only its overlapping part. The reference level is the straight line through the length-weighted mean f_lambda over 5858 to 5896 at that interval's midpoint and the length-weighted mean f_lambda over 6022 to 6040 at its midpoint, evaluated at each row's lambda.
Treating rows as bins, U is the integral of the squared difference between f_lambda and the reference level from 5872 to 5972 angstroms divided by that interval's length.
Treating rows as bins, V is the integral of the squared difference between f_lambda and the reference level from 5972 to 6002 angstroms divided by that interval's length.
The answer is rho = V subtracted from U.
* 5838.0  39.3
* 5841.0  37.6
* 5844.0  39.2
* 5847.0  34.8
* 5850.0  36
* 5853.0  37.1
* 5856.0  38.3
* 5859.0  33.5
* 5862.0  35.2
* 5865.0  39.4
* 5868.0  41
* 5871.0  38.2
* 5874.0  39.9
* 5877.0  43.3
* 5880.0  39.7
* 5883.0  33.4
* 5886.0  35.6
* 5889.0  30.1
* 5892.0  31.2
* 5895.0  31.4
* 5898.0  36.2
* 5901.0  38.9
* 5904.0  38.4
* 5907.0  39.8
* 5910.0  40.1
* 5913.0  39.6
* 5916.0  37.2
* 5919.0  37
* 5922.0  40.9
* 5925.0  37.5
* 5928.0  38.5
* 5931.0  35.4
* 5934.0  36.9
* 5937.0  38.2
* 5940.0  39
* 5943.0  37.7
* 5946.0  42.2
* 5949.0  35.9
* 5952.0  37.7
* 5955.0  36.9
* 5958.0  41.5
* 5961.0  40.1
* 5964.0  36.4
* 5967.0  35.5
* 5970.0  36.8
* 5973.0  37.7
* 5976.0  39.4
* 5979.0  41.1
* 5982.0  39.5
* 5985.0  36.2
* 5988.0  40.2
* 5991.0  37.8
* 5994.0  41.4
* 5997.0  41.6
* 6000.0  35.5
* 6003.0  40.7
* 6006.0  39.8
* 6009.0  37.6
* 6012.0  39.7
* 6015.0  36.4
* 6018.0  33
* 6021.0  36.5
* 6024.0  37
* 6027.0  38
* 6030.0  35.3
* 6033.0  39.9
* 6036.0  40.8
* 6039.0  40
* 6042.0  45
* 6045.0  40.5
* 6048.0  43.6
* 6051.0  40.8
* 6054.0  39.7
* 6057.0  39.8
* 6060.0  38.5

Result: 3.0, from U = 9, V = 5.82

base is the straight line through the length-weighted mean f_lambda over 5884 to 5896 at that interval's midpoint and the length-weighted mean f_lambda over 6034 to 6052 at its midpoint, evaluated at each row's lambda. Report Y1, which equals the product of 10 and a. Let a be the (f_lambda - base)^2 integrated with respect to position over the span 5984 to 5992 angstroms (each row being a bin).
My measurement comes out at 212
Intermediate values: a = 21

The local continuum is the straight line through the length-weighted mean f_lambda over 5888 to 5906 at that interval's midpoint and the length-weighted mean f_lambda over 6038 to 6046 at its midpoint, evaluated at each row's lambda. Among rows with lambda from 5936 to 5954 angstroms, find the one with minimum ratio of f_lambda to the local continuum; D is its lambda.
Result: 5949.0 angstroms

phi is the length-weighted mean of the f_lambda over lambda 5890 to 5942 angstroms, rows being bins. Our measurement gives 37.4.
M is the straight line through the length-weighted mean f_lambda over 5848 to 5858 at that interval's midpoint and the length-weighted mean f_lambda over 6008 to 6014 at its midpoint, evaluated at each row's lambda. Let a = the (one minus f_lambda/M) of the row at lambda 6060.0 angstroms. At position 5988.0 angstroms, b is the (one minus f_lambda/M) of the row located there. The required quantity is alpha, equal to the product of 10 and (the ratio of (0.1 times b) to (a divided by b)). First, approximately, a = 0.015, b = -0.05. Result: 0.17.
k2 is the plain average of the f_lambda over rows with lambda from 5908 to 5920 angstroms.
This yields 38.5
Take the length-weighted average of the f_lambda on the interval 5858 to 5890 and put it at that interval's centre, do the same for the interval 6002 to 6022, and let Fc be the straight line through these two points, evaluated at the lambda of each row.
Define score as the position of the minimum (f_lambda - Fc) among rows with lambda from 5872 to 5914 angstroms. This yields 5889.0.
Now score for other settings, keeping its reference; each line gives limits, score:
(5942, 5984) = 5967.0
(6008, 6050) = 6018.0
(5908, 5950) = 5931.0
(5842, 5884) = 5883.0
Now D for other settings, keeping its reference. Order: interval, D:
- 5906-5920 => 5919.0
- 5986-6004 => 6000.0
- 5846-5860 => 5859.0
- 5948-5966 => 5964.0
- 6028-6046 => 6030.0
